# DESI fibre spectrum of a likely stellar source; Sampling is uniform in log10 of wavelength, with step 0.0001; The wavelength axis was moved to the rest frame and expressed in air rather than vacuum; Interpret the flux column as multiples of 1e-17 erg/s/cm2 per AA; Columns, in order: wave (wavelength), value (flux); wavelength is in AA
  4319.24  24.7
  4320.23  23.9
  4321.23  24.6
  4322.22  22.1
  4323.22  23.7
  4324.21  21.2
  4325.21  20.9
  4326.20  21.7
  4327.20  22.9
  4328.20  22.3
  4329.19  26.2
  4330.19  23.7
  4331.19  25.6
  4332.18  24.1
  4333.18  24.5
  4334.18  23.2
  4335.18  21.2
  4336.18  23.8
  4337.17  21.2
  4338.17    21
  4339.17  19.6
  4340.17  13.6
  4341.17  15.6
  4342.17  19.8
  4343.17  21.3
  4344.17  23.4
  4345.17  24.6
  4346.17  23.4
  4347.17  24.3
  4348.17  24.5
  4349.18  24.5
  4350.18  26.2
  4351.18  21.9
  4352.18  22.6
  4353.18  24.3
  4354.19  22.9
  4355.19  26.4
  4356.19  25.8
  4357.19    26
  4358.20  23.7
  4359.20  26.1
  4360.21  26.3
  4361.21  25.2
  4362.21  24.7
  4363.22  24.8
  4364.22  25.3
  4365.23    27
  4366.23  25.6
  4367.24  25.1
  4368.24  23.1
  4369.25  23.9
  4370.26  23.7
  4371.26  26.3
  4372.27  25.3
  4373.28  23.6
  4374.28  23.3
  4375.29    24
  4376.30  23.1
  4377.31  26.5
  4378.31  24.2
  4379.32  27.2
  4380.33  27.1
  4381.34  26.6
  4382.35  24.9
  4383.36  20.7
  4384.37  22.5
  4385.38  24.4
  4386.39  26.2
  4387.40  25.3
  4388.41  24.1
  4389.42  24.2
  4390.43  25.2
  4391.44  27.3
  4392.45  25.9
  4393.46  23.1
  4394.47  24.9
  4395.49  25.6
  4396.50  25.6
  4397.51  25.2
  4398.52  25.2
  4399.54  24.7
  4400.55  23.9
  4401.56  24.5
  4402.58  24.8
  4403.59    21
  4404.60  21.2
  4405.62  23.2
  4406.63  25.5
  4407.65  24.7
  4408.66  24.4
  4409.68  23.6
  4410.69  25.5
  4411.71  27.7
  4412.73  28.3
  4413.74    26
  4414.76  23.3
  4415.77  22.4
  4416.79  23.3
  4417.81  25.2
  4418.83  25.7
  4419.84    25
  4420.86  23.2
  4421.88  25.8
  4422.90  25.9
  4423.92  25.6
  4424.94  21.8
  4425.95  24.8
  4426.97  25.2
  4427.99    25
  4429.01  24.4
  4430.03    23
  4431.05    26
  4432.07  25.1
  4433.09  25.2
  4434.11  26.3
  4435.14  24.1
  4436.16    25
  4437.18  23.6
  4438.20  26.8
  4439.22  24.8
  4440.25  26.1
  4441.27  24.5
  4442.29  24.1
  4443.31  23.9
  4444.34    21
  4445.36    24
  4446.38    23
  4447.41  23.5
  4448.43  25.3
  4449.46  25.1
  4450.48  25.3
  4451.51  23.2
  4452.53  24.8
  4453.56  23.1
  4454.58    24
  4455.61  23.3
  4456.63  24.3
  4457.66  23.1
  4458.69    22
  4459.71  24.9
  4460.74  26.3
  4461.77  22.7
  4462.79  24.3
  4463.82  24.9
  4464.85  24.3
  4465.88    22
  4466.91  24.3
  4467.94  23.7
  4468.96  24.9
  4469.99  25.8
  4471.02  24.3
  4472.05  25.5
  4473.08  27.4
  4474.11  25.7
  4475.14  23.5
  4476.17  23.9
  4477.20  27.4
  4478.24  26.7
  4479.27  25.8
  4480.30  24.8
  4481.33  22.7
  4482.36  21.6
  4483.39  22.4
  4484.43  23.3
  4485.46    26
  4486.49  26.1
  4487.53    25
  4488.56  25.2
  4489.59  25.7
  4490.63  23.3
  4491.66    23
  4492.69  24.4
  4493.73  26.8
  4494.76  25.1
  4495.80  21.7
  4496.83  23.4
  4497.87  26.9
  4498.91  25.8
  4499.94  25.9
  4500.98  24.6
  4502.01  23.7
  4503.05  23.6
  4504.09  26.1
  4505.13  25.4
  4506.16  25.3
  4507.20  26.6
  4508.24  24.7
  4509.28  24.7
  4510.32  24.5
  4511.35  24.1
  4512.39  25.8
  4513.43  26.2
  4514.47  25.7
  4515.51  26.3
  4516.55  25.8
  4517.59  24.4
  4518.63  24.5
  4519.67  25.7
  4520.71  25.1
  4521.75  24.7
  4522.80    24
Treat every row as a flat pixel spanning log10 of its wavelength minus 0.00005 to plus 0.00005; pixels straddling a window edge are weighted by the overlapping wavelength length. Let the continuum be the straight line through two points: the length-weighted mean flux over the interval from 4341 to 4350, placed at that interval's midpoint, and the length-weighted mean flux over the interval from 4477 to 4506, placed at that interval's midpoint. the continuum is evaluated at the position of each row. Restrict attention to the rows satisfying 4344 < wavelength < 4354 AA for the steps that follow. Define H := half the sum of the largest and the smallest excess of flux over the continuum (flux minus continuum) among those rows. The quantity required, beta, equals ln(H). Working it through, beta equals 0.2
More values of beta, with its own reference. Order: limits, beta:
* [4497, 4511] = -0.9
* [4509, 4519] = -1.6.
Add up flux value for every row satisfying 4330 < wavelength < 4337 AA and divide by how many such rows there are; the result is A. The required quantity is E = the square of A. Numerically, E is 563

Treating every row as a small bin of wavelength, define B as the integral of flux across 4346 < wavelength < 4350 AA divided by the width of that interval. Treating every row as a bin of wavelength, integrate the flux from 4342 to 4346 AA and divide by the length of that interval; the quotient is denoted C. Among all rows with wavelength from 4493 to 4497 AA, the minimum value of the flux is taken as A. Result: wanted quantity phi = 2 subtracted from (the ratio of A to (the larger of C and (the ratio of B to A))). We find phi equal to -1.04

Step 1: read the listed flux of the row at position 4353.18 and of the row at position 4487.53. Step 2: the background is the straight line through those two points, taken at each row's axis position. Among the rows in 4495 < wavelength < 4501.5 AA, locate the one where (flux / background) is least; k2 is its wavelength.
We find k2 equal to 4495.80 AA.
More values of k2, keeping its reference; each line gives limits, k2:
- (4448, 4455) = 4453.56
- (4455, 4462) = 4458.69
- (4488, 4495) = 4491.66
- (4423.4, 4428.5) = 4424.94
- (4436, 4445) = 4444.34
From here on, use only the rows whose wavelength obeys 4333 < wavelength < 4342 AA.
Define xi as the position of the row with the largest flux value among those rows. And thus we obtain 4333.18 AA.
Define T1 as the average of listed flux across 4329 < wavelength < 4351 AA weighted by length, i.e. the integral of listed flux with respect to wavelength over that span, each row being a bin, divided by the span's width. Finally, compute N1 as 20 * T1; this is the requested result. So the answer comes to 449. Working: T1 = 22.4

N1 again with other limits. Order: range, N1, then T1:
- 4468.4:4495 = 497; 24.9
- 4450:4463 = 479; 23.9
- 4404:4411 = 479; 23.9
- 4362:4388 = 496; 24.8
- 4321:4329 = 450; 22.5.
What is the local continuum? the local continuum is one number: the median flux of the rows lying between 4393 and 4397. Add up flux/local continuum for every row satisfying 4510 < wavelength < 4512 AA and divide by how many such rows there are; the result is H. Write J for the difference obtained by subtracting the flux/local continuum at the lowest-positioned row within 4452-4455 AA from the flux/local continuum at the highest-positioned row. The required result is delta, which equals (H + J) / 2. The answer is 0.465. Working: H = 0.96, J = -0.03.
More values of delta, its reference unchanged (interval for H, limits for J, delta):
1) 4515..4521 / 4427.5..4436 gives 0.483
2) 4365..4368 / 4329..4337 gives 0.465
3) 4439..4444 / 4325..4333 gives 0.552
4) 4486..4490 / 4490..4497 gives 0.507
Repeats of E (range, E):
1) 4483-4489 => 608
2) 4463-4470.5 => 589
